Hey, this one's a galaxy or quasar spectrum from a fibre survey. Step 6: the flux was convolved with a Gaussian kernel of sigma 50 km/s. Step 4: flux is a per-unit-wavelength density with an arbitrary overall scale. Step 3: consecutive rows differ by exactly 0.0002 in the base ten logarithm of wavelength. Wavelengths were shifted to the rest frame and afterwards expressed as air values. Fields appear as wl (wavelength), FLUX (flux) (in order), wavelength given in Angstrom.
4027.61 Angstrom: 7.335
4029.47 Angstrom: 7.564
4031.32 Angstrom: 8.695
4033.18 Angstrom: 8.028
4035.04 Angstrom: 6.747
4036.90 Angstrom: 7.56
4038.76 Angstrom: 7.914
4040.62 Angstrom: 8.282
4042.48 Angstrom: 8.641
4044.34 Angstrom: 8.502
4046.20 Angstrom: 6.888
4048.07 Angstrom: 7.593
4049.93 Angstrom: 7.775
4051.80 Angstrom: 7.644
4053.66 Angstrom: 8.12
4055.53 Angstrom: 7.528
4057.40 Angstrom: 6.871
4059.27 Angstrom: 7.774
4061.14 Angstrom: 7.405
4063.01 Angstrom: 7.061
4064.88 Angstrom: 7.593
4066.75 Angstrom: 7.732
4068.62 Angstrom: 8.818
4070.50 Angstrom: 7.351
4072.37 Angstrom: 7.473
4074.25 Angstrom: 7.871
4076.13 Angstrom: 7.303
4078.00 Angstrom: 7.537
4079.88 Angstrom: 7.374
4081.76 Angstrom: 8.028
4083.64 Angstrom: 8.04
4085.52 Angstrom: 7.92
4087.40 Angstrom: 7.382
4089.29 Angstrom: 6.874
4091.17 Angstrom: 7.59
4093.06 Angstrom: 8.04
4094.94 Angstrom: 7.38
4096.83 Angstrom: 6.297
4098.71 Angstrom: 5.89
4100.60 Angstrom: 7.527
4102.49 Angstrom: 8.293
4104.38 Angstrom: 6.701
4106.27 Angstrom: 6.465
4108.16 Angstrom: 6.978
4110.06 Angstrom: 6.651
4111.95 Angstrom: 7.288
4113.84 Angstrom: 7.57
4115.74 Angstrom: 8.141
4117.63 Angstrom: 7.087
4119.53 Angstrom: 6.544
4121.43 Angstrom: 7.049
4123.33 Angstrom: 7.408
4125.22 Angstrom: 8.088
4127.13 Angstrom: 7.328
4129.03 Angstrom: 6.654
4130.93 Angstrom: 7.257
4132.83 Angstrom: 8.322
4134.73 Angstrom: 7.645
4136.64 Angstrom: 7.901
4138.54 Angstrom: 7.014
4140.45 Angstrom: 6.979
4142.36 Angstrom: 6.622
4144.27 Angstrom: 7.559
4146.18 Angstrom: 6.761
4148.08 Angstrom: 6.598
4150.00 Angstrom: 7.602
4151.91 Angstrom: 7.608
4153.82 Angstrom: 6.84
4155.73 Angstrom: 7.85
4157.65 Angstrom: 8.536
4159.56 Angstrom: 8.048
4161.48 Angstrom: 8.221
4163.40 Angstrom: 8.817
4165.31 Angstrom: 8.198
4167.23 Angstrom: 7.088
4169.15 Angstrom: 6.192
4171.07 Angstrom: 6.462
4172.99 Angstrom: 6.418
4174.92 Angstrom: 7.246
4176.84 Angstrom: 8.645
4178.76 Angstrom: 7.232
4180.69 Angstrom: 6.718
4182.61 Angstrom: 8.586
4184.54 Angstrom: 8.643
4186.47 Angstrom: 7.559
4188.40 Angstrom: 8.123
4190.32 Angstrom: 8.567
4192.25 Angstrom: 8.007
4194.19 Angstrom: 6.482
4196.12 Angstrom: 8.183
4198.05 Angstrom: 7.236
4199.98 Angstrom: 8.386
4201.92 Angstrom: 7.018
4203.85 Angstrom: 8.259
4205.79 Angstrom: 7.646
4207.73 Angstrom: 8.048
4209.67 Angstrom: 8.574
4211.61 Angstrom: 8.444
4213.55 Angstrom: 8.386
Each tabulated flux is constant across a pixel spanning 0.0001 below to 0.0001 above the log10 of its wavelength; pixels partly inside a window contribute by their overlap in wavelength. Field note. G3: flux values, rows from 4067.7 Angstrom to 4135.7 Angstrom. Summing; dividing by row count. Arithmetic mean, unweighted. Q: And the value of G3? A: 7.39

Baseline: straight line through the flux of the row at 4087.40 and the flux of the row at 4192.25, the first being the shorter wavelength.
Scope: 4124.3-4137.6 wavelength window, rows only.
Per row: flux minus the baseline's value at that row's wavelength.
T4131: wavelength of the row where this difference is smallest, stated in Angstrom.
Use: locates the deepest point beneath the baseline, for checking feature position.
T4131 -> 4129.03 Angstrom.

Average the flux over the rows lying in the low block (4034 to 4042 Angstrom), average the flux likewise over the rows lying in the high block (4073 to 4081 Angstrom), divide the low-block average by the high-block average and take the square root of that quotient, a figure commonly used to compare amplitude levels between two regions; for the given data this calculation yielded 1.01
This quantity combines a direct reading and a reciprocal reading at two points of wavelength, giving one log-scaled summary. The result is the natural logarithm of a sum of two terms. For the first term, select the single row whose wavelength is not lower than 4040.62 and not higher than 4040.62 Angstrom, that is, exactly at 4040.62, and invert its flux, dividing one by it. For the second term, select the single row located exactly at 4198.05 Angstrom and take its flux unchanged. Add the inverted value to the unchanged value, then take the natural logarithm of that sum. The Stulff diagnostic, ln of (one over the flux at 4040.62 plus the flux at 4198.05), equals 2.00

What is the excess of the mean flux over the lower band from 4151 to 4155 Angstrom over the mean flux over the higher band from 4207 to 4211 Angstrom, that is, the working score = -1.1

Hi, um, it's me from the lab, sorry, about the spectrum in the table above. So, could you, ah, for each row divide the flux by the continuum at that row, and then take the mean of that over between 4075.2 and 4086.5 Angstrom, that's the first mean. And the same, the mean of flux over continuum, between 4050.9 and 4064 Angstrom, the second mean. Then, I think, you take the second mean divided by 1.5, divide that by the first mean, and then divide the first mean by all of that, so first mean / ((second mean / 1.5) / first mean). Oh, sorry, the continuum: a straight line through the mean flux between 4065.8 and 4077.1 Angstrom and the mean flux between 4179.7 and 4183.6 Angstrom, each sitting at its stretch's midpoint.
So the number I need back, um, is 1.54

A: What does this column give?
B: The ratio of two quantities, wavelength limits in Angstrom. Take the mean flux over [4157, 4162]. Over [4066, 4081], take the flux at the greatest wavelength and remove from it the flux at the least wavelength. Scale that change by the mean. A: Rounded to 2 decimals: -0.04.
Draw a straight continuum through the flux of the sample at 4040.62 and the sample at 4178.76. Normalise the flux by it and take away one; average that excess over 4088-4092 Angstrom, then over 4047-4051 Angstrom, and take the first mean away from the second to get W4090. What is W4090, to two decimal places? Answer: 0.02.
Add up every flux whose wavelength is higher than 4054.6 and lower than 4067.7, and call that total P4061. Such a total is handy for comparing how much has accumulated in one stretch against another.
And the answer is 52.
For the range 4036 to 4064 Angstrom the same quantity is 116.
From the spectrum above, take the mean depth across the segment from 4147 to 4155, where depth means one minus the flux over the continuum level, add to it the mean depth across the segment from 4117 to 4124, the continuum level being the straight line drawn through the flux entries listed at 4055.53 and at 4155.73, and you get 0.18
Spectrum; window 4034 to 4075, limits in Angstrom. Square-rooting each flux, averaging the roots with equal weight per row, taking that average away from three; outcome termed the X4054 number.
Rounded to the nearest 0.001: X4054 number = 0.229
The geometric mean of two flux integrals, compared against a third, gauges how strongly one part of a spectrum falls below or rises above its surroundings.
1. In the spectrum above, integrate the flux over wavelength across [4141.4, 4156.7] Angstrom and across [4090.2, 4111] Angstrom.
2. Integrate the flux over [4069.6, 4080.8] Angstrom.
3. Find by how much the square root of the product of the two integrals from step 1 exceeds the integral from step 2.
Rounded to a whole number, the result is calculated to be 43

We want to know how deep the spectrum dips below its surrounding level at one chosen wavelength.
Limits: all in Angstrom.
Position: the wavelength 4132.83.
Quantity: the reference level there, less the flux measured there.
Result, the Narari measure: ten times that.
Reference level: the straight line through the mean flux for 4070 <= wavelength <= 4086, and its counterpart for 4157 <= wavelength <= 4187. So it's -7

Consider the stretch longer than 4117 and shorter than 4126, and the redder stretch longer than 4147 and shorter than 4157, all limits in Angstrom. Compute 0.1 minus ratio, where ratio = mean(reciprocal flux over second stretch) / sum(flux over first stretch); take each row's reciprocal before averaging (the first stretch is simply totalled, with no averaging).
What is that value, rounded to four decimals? 0.0962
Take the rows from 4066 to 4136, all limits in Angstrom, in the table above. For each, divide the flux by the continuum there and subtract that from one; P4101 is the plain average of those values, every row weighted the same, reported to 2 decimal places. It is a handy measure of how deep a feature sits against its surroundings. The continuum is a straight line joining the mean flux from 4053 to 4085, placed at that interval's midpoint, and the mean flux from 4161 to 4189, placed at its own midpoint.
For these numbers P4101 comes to 0.03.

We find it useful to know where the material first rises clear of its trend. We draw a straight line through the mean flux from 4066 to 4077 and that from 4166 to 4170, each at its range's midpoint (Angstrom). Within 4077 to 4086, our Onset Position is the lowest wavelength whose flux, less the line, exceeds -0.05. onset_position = 4081.76 Angstrom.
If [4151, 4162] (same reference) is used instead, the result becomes 4151.91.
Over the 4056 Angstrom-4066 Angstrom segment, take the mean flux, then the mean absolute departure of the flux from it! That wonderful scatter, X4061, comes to 0.30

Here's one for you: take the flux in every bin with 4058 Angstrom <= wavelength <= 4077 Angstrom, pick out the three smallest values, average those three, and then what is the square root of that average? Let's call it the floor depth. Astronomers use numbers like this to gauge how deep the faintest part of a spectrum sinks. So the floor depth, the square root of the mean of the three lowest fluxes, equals 2.69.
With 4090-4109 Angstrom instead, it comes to 2.49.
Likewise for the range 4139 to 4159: 2.58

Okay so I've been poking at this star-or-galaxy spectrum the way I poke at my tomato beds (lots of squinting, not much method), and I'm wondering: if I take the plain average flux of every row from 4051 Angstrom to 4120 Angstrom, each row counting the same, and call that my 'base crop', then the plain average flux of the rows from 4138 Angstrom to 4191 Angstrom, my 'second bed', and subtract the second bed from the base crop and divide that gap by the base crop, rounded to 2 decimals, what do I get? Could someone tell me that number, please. -0.02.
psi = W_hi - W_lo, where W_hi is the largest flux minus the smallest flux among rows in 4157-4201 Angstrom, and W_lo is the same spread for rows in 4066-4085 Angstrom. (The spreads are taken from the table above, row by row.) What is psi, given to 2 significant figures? 1.1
